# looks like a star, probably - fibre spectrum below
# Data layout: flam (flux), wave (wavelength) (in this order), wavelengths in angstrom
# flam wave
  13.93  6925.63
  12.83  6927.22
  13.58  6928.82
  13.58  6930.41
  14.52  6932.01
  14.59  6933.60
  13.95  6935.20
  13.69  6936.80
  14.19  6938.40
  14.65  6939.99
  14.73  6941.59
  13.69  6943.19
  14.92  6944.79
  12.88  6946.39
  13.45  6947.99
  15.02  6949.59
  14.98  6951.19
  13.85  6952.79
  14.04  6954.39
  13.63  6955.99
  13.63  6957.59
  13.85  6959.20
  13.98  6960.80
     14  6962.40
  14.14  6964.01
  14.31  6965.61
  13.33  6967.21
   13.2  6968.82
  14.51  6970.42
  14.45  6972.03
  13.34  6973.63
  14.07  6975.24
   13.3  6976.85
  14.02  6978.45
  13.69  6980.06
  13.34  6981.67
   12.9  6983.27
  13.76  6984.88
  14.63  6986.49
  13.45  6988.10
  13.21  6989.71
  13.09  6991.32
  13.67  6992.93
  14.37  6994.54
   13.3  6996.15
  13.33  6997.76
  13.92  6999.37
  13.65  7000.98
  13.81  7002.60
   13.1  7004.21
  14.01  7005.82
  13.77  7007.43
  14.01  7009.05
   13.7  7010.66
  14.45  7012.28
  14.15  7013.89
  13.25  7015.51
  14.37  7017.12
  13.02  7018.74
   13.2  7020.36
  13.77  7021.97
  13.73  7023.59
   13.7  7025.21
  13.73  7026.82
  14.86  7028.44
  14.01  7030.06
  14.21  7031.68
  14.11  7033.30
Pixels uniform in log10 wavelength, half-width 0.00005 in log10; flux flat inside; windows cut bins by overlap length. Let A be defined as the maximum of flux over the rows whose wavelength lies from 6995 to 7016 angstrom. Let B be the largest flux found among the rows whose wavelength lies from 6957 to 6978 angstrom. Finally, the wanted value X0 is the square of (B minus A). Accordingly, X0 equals 0.00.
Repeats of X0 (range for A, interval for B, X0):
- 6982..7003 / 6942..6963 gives 0.15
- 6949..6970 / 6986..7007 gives 0.15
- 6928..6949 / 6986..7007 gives 0.08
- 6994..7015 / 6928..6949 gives 0.22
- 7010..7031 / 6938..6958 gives 0.03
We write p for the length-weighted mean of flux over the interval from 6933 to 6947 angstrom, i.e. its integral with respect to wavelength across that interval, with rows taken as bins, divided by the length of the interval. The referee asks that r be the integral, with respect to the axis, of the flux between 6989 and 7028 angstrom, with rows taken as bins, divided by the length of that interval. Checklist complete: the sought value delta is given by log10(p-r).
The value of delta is -0.34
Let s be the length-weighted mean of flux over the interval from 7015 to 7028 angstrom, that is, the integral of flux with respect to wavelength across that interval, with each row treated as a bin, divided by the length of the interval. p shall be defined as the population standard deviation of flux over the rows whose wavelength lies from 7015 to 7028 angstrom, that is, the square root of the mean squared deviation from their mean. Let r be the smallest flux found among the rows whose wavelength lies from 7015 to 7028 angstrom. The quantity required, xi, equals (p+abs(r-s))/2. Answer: 0.513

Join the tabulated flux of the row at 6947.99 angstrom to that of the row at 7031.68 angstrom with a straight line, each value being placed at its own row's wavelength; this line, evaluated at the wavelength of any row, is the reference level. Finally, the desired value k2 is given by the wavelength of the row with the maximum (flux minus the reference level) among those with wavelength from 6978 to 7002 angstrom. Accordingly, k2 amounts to 6986.49 angstrom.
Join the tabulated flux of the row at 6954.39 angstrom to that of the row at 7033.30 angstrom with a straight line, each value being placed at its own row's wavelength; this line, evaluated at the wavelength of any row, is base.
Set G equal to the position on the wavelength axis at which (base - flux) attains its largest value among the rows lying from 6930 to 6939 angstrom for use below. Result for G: 6930.41 angstrom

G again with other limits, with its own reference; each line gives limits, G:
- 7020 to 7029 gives 7020.36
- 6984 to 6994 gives 6991.32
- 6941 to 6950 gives 6946.39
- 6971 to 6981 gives 6976.85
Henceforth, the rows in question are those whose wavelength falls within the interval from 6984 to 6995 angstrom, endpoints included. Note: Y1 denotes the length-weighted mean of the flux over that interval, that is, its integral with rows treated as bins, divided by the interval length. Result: 13.7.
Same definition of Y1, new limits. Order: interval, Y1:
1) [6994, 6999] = 13.7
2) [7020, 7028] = 13.7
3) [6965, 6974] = 13.9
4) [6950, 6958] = 14.1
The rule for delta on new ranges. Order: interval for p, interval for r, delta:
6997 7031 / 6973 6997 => -0.74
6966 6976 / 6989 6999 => -0.50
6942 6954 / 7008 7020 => -0.50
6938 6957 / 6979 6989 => -0.27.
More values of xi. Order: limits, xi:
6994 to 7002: 0.395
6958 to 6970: 0.513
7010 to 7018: 0.587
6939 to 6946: 0.593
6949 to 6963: 0.483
